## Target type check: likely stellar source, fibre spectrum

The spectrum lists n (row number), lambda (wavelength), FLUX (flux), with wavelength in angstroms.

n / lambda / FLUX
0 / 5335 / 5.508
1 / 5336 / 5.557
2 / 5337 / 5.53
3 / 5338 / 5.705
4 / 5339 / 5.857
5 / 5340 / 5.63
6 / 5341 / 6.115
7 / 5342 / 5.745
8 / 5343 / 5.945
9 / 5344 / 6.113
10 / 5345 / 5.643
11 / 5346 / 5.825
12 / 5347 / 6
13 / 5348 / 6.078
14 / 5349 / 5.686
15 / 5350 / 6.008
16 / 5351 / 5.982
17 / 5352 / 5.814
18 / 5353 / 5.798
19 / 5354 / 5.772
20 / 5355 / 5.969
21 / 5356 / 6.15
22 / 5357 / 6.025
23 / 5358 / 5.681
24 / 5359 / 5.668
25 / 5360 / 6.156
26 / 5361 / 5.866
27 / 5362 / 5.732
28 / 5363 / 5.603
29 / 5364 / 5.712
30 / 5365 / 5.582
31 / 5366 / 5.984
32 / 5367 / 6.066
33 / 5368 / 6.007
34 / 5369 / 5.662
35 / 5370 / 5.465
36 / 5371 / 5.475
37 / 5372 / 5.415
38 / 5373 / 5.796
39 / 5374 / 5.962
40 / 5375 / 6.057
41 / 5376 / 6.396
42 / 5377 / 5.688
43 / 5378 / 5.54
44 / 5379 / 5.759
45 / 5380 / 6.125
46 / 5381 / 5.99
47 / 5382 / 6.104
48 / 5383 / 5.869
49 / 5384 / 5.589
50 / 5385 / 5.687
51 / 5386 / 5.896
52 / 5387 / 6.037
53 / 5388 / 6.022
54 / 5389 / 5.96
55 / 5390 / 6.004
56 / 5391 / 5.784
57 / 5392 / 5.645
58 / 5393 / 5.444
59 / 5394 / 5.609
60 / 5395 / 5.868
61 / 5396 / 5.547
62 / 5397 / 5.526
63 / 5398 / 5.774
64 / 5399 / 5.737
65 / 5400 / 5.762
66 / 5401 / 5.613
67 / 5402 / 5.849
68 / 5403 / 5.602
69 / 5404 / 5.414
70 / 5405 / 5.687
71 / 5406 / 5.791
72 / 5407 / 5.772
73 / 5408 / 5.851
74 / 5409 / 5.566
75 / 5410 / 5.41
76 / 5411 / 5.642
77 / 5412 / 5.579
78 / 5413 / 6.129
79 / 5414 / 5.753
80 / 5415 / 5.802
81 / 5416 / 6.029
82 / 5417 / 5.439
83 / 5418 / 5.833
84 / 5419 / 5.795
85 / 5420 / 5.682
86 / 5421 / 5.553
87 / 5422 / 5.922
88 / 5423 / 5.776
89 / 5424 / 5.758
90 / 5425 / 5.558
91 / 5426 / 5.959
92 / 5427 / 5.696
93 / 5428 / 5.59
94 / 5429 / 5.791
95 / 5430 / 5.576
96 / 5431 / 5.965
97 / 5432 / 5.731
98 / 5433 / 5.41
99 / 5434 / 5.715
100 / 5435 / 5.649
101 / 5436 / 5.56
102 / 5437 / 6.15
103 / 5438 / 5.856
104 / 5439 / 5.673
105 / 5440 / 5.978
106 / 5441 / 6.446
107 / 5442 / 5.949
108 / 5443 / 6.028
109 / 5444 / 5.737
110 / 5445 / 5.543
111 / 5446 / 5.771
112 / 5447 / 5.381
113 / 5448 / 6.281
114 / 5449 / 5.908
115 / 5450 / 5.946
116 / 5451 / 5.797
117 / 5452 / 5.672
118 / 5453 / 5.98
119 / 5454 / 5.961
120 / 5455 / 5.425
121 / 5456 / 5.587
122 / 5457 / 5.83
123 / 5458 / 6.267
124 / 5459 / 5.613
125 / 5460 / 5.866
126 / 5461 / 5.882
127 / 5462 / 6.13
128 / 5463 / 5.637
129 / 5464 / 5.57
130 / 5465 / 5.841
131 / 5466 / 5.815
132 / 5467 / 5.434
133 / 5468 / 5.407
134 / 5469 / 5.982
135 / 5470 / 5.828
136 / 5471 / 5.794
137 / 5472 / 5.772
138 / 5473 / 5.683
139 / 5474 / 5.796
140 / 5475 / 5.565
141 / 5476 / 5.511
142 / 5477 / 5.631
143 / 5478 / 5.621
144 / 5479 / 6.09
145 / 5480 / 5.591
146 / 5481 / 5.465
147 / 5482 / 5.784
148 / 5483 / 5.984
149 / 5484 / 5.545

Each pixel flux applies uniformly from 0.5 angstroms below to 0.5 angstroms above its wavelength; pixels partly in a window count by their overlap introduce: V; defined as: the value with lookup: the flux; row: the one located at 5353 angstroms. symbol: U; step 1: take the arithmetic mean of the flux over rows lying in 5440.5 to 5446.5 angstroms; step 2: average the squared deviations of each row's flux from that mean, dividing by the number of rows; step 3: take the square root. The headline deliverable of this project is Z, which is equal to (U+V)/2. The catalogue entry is 3.04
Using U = 0.28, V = 5.798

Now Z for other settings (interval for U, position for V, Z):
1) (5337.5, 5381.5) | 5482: 3.00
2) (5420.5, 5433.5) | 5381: 3.08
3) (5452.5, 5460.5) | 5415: 3.03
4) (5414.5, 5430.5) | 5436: 2.86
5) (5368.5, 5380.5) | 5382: 3.20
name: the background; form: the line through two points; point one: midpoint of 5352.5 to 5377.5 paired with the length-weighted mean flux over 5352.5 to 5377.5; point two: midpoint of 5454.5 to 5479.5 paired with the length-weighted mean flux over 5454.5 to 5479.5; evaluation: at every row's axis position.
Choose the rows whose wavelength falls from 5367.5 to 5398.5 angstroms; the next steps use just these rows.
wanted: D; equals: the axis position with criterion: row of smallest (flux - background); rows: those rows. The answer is 5372 angstroms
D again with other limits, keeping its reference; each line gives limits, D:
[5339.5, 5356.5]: 5340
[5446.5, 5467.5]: 5447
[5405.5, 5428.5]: 5410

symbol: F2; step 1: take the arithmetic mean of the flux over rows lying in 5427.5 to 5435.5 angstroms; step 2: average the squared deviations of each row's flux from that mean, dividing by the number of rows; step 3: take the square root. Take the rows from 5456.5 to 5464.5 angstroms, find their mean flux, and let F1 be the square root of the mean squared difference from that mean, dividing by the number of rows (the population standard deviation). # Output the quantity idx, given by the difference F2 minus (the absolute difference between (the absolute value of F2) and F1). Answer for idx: 0.075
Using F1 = 0.23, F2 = 0.154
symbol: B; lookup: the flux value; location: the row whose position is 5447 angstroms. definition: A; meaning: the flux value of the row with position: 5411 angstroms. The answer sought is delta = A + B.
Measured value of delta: 11.0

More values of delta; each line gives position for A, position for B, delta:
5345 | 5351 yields 11.6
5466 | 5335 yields 11.3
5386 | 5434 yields 11.6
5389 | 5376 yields 12.4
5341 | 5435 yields 11.8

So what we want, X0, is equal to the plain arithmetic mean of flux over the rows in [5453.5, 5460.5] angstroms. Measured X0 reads 5.79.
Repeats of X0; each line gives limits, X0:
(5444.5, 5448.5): 5.74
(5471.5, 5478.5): 5.65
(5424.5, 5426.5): 5.76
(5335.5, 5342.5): 5.73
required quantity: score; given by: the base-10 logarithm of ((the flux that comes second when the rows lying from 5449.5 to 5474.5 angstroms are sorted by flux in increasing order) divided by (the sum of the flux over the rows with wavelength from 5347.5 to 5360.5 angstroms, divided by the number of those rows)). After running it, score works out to -0.037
